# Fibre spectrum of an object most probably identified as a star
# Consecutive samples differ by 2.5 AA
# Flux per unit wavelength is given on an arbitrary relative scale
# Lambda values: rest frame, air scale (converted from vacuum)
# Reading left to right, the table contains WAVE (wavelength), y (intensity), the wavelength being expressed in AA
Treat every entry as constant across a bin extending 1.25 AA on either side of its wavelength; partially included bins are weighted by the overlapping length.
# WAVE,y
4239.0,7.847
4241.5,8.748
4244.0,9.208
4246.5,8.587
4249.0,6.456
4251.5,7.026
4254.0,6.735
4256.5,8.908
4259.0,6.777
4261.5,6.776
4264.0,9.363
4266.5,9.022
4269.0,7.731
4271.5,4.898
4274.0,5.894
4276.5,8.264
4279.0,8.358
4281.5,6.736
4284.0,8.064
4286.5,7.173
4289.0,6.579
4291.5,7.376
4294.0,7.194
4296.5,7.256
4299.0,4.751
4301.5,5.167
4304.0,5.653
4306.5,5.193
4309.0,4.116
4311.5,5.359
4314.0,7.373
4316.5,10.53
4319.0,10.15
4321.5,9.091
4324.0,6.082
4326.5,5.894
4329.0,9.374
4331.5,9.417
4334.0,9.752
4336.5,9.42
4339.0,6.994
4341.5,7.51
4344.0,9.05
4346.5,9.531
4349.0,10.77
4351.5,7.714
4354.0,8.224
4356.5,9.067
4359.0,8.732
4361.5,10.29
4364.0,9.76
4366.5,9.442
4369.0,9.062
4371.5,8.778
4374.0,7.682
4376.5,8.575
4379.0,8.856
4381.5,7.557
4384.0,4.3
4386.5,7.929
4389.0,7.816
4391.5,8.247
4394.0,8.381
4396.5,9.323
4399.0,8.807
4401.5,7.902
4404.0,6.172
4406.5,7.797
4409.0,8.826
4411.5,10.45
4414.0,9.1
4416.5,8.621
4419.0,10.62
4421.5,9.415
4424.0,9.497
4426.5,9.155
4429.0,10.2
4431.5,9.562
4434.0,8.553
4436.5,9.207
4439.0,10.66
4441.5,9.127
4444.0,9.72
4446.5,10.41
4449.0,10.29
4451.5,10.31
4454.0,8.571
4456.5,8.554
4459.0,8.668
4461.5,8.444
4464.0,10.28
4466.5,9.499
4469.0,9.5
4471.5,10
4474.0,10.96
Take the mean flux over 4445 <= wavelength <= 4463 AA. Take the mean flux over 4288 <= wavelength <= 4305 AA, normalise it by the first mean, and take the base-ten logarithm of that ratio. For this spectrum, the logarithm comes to -0.17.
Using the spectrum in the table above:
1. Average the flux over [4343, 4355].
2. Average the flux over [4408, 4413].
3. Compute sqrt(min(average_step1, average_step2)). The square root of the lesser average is 3.01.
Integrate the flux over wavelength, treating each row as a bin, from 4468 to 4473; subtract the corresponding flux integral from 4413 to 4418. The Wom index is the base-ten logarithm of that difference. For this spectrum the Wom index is 0.65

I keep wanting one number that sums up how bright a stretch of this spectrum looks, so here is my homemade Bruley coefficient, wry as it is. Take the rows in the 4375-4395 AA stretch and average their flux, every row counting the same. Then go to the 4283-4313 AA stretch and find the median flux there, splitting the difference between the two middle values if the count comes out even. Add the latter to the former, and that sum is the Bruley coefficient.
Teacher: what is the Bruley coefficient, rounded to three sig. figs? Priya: 13.8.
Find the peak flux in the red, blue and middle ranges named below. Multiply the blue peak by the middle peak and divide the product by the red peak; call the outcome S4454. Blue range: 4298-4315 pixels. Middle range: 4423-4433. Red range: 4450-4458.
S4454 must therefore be 7.3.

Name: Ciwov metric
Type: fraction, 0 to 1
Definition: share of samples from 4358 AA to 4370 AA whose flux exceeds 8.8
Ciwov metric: 0.8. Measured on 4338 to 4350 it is 0.6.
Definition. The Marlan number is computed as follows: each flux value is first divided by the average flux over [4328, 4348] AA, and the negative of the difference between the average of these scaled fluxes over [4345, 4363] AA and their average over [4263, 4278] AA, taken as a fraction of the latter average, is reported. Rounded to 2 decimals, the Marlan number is -0.22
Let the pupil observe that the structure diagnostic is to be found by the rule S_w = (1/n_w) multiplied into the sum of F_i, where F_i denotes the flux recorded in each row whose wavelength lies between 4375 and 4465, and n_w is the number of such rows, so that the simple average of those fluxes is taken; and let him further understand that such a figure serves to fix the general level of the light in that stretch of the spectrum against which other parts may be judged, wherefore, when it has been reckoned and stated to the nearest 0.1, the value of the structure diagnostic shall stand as 8.9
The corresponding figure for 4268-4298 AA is 7.1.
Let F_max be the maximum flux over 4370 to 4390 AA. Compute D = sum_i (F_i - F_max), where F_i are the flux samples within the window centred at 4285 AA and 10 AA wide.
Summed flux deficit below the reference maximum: -7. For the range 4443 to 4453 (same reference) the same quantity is 5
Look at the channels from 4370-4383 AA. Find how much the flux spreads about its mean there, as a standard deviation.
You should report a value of 0.6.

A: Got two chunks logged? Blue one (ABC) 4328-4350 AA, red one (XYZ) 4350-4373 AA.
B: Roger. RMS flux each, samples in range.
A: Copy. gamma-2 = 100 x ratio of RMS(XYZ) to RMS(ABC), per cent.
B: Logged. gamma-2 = 99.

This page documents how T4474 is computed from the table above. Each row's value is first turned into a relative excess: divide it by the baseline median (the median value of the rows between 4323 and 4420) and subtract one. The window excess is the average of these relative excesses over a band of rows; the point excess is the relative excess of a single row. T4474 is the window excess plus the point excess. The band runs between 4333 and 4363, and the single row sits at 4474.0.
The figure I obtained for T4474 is 0.26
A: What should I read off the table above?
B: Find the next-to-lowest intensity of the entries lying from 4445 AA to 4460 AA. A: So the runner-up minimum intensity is 8.571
